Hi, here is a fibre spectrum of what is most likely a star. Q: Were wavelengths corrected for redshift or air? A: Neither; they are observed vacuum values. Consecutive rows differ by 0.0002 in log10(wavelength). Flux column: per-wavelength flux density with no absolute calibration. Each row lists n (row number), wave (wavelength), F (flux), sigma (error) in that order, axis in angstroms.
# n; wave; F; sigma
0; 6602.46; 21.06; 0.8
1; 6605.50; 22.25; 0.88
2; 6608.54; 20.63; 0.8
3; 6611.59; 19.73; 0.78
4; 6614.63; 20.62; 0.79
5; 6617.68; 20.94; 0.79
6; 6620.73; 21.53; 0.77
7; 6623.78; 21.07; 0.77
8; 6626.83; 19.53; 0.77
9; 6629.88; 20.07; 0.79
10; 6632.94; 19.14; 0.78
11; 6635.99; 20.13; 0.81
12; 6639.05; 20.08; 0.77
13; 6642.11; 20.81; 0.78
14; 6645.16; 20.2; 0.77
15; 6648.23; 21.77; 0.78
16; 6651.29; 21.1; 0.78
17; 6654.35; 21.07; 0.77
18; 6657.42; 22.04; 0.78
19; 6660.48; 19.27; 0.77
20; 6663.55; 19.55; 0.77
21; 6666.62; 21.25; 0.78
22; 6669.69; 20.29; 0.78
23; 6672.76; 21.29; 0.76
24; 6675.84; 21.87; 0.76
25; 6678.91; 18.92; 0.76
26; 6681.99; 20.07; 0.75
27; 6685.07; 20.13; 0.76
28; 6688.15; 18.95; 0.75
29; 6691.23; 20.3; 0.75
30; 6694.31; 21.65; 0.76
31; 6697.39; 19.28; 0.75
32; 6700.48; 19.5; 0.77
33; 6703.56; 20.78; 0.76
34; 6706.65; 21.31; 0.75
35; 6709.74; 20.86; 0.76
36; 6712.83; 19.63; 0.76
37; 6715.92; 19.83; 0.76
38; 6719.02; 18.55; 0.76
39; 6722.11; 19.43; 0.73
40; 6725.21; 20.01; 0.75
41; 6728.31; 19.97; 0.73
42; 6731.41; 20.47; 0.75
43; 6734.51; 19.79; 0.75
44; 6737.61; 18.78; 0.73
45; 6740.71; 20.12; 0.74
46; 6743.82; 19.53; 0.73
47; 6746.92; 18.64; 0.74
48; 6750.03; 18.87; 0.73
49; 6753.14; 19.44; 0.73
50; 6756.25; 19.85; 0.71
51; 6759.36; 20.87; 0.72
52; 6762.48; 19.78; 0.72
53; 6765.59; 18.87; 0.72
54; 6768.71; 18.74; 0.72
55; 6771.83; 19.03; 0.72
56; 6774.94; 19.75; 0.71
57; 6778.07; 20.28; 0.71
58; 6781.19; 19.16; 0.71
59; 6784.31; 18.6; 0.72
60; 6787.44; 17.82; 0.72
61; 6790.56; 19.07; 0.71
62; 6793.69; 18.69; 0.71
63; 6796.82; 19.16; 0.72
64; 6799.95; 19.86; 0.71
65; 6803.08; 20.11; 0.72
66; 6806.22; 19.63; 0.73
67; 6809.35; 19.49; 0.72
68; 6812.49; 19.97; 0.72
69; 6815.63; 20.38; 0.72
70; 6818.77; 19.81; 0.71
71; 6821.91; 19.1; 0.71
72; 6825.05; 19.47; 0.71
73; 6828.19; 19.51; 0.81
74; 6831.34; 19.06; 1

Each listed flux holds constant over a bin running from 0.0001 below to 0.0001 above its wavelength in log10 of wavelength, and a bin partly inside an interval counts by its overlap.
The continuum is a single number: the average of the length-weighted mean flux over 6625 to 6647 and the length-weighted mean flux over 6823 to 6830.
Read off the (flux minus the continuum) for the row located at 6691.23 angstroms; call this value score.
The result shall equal 0.6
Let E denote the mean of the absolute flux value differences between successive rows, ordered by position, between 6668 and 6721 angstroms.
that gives 1.07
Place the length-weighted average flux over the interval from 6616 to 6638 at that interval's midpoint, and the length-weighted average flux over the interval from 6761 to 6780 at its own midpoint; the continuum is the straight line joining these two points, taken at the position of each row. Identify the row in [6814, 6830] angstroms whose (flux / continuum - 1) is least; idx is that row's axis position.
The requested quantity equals 6821.91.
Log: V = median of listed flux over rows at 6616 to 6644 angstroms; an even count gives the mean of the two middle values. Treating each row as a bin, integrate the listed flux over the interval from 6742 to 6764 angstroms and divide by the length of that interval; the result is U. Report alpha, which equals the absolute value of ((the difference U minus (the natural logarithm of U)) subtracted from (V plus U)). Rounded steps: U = 19.6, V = 20.1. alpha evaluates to 23.1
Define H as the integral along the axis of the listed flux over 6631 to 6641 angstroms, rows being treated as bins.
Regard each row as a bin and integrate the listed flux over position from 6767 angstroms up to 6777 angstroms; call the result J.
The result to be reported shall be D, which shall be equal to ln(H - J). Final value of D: 1.8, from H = 198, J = 192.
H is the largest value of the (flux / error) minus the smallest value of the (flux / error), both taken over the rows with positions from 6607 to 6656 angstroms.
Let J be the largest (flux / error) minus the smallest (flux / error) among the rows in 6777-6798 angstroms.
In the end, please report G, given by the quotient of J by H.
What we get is 1.11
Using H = 3.42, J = 3.81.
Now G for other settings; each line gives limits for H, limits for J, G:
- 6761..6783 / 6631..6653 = 1.33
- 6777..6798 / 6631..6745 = 1.15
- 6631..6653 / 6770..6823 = 1.13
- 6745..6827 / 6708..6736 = 0.72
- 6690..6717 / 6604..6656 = 1.08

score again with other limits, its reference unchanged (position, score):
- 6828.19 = -0.2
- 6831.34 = -0.7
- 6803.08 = 0.4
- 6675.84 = 2.1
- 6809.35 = -0.3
